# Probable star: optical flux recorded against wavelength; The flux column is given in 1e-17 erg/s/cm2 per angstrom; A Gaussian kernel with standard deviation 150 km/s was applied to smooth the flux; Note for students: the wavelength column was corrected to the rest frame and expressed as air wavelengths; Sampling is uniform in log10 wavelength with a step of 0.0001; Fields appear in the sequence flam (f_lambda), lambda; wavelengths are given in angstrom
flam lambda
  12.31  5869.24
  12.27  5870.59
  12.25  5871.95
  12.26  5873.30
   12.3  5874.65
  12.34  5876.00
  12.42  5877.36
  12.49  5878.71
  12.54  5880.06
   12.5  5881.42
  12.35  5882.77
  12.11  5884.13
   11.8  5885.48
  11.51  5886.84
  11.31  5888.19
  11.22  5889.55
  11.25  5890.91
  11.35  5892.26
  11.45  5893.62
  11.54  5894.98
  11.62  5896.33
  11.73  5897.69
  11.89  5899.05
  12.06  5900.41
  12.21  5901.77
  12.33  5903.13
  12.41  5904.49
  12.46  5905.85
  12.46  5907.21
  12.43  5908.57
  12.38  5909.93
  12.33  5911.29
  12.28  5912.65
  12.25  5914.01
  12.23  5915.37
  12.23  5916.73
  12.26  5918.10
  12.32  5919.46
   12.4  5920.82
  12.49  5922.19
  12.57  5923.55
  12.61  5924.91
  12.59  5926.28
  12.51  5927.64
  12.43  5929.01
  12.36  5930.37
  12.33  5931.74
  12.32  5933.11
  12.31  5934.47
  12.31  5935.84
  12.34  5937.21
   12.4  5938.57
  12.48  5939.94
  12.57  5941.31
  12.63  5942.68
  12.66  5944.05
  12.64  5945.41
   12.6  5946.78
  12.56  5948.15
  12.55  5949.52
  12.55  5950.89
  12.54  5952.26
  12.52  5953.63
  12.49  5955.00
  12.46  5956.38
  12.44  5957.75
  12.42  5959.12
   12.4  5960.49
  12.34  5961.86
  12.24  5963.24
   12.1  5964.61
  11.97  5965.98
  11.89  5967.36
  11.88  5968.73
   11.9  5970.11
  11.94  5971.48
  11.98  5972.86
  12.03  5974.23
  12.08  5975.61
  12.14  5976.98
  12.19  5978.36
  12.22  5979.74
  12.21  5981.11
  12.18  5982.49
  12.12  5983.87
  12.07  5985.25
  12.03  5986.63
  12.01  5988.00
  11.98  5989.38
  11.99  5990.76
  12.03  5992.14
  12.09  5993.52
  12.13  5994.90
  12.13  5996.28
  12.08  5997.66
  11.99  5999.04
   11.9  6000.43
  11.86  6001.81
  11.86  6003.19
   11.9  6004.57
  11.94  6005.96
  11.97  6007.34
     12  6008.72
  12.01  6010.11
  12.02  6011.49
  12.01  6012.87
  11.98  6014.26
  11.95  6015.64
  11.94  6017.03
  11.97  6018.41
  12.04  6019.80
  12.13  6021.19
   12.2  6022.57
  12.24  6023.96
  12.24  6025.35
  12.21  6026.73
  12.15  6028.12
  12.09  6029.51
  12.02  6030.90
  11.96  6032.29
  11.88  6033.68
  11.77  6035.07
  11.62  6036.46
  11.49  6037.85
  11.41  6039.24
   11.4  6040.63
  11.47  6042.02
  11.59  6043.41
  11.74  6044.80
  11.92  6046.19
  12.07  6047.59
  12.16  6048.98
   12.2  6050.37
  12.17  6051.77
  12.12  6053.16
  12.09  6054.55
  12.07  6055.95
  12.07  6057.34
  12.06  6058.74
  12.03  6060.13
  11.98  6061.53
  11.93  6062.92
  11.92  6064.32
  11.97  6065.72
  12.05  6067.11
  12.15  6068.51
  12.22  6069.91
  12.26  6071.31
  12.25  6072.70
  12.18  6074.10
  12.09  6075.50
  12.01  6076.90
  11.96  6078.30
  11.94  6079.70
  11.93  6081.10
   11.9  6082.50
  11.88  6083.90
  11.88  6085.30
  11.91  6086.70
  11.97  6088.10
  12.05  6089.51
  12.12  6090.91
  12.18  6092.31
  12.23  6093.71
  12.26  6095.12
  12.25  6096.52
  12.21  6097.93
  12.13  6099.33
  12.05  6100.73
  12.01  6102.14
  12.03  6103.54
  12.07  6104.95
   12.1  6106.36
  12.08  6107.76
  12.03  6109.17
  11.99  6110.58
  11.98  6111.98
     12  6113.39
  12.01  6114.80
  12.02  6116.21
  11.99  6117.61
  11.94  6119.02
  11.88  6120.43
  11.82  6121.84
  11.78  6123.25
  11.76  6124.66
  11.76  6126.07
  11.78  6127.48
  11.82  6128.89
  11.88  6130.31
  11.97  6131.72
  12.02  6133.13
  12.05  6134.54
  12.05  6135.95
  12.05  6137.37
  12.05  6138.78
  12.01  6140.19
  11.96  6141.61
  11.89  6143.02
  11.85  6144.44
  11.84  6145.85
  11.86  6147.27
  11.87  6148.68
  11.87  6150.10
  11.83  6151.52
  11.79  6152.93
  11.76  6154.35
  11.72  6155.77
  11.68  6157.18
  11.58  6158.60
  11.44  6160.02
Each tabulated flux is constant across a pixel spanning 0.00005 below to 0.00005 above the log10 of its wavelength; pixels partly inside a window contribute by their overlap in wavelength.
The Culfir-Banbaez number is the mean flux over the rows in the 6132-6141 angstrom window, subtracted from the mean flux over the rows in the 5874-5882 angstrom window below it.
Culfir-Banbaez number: 0.39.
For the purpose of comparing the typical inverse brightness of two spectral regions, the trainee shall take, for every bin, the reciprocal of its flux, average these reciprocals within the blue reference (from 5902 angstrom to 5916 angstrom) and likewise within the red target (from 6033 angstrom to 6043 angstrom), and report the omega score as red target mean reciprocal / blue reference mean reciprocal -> 1.07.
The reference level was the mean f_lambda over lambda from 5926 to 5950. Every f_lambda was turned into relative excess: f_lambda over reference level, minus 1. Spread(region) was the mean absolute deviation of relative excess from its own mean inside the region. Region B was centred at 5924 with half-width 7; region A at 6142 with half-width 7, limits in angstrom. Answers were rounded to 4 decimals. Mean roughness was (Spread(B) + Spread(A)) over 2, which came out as 0.0073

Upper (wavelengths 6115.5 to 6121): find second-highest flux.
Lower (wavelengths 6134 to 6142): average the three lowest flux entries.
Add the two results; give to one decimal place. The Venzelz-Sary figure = 24.0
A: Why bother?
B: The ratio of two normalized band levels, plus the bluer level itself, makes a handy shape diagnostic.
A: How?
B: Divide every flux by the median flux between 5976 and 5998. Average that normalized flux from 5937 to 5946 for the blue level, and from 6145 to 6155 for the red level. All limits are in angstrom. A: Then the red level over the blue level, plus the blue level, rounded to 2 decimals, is 1.98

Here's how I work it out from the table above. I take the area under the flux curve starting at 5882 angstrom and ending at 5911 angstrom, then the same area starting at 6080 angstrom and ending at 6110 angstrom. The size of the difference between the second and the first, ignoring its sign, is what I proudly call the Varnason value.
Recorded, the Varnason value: 16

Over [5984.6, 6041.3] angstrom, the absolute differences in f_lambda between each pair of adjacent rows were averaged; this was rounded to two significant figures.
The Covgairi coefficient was 0.047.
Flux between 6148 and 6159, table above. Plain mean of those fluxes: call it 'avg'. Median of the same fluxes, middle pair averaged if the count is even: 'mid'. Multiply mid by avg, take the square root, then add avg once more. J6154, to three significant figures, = 23.5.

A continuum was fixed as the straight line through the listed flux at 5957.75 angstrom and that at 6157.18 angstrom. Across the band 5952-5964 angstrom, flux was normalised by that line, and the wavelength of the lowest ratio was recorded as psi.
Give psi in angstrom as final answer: 5963.24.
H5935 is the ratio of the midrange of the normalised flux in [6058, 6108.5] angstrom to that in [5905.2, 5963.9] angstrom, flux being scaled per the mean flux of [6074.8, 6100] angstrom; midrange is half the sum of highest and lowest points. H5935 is 0.97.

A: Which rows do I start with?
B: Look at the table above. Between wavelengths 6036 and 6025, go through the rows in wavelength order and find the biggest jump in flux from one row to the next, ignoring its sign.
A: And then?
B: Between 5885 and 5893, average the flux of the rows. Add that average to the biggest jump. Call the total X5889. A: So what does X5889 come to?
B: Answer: 11.5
